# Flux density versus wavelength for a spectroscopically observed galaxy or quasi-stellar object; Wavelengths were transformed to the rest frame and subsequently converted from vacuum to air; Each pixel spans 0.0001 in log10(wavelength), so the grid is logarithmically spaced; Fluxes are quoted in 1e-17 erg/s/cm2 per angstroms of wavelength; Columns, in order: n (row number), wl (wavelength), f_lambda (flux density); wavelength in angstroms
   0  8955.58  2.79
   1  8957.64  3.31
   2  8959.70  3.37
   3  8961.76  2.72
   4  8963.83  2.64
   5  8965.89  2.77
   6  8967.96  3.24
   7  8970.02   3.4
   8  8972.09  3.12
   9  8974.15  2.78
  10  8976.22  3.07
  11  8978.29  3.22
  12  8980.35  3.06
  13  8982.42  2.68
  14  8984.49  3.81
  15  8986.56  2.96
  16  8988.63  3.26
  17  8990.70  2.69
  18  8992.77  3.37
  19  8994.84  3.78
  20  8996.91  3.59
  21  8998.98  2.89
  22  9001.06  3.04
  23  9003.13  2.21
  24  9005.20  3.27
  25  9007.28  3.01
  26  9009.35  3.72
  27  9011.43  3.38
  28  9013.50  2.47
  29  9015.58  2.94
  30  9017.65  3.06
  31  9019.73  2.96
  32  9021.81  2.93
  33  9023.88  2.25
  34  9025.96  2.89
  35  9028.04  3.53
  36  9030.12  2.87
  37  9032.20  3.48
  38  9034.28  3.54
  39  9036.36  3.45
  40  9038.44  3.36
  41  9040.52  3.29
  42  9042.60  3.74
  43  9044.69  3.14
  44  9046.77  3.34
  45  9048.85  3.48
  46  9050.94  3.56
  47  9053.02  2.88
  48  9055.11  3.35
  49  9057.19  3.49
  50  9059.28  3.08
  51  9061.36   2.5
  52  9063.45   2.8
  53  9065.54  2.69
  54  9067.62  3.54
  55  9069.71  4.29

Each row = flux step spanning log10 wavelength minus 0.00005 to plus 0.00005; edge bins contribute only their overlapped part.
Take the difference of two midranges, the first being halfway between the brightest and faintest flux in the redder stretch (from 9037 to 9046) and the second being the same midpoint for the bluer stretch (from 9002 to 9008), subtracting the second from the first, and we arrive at 0.70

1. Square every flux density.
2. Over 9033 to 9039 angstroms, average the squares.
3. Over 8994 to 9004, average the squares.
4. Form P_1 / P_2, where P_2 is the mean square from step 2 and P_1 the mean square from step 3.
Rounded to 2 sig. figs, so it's 0.83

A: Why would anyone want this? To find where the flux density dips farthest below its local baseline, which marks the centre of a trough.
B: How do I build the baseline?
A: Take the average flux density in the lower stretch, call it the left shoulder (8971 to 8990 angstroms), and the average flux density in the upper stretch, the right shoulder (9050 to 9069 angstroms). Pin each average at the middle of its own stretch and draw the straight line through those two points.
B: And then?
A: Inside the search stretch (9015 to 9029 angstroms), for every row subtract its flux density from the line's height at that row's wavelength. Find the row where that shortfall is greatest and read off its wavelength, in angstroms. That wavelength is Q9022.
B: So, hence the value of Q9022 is 9023.88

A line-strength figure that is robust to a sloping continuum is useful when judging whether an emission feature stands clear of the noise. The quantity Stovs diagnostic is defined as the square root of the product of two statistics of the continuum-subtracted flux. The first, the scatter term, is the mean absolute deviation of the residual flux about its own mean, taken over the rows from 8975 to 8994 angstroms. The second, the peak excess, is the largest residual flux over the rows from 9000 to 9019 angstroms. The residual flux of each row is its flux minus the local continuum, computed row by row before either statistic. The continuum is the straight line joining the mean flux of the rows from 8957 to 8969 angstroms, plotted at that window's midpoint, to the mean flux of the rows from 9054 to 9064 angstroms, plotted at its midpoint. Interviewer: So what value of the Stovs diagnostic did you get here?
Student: 0.423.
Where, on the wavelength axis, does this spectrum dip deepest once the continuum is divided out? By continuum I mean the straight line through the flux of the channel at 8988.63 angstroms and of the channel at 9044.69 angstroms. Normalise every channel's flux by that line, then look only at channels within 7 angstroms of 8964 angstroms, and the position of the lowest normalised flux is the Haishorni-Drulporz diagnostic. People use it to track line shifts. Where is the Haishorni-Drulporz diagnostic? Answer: 8963.83 angstroms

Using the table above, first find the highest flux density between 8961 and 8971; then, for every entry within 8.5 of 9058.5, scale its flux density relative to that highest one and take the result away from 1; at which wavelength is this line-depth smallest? 9050.94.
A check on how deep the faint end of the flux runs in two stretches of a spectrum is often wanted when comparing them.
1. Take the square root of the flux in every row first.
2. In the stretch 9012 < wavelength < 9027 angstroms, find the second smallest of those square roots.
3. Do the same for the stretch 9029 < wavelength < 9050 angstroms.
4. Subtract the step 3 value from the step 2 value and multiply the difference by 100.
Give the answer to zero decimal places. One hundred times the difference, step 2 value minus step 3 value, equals -20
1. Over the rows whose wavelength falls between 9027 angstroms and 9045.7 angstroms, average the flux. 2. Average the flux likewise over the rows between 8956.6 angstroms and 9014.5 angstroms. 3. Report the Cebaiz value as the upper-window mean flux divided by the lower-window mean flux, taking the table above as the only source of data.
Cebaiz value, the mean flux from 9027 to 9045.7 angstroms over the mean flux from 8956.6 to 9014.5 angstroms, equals 1.09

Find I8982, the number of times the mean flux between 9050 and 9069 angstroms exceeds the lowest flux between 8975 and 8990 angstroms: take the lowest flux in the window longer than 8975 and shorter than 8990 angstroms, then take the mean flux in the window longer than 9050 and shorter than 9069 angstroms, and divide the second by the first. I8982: 1.16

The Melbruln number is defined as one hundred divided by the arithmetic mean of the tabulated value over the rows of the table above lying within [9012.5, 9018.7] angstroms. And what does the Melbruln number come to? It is 35.4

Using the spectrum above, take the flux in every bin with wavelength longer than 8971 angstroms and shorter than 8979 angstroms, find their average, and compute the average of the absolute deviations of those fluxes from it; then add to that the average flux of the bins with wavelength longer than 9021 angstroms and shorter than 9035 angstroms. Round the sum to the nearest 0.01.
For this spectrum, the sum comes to 3.20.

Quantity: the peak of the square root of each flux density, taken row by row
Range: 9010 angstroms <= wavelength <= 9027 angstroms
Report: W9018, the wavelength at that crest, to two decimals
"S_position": 9011.43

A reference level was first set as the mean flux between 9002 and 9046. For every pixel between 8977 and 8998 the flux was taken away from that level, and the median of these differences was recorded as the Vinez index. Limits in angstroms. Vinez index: -0.12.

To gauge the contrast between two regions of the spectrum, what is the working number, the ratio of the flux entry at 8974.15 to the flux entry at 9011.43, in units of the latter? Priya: 0.82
